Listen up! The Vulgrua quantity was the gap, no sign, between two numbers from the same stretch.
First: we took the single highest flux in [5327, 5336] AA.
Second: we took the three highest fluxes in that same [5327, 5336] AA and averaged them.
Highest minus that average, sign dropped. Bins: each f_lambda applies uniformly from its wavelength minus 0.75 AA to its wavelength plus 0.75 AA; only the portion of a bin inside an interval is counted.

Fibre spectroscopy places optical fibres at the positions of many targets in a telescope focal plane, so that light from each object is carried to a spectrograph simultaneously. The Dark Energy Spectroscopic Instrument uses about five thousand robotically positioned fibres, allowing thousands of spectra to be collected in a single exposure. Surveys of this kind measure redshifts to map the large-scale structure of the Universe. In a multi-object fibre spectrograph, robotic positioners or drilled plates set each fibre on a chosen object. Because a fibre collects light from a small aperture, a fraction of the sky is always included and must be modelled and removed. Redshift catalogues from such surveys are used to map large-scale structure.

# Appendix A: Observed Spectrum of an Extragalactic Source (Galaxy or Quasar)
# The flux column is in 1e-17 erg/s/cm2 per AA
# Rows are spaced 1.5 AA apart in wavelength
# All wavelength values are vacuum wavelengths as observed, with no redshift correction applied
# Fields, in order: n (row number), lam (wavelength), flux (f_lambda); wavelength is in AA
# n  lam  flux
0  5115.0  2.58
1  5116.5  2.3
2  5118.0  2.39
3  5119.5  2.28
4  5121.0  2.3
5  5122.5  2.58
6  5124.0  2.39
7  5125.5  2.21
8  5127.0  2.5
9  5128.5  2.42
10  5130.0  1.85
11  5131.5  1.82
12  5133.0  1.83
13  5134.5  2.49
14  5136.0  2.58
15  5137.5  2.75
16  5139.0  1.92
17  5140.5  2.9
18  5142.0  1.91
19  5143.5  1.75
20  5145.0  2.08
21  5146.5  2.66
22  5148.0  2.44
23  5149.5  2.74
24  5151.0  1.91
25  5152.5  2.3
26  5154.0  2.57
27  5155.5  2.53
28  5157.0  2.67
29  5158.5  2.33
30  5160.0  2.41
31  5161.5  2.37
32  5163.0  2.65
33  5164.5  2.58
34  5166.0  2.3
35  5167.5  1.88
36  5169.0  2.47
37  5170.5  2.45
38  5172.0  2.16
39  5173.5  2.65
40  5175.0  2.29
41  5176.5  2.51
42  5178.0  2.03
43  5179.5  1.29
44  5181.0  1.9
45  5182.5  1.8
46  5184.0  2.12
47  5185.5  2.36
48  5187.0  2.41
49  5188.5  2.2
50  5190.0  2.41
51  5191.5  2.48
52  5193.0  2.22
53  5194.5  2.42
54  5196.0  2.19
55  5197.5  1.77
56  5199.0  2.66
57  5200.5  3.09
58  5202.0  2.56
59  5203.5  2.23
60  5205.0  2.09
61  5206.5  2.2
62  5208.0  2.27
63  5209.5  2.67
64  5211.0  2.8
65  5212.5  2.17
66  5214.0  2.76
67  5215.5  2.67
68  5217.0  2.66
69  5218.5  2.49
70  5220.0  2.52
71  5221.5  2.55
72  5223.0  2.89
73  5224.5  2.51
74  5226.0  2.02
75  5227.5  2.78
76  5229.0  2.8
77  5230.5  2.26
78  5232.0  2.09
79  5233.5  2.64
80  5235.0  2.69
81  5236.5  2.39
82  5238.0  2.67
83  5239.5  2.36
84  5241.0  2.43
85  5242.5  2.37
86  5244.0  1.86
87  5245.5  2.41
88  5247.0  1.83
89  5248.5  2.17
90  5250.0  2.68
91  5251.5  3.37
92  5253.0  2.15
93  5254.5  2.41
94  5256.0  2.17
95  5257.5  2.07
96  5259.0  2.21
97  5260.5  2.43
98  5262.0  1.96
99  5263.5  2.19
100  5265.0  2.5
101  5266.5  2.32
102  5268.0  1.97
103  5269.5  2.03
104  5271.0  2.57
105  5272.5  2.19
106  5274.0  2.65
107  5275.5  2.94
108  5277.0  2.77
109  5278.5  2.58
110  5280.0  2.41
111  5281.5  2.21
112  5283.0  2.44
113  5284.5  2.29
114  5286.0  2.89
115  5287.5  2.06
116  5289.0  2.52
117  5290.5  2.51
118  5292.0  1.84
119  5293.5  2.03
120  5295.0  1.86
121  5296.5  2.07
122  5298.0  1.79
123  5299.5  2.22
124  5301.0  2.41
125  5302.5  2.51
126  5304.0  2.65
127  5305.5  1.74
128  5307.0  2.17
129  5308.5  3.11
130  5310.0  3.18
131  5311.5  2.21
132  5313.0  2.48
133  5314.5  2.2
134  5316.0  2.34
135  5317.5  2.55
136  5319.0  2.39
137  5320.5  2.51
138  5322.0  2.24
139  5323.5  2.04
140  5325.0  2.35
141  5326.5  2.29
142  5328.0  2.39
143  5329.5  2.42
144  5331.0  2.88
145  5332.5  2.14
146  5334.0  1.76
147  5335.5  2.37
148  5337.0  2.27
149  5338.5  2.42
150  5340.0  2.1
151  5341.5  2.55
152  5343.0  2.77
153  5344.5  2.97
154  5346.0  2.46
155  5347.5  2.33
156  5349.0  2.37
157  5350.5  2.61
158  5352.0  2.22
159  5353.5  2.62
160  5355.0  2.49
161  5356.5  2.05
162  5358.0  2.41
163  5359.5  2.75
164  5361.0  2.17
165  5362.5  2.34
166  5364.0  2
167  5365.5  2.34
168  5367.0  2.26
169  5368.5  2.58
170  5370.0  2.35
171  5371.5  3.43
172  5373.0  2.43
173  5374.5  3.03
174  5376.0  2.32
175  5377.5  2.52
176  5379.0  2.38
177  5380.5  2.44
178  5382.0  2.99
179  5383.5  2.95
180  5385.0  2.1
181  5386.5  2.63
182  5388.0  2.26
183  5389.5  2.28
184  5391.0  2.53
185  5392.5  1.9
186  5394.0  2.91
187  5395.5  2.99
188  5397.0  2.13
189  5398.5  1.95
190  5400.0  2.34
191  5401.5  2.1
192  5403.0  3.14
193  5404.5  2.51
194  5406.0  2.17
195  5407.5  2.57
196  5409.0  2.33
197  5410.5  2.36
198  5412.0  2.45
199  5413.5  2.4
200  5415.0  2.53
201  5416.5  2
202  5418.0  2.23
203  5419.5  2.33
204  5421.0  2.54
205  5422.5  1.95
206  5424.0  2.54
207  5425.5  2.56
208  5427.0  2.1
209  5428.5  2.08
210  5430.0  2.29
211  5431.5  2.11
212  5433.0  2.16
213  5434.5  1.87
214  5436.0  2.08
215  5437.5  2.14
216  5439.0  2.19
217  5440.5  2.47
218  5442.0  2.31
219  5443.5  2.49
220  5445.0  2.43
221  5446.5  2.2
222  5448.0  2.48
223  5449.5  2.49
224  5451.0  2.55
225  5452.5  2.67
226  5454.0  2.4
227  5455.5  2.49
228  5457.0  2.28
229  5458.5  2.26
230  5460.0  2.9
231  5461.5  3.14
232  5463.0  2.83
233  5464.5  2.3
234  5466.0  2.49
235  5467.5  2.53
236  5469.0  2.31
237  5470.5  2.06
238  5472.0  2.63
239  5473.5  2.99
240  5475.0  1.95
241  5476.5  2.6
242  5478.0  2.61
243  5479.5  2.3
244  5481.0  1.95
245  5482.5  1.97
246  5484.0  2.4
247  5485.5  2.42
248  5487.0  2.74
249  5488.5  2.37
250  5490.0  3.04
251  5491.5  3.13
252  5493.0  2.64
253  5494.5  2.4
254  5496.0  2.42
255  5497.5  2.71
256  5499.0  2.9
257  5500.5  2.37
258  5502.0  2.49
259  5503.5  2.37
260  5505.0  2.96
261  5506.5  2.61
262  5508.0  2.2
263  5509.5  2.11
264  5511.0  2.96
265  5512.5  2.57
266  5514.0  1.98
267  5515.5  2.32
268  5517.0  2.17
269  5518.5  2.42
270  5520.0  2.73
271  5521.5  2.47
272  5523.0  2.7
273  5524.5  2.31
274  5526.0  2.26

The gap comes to 0.32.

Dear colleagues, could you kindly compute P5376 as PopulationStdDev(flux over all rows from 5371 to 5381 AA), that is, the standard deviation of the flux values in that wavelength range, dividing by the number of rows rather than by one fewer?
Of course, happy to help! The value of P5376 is 0.39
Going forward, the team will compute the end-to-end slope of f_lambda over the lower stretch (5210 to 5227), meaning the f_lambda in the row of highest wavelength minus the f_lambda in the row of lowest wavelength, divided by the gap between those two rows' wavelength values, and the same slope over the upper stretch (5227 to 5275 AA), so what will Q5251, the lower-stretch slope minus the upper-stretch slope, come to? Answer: -0.049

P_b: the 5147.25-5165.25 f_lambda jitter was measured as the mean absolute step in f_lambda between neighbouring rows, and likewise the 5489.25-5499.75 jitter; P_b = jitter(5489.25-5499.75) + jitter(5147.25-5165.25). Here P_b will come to 0.47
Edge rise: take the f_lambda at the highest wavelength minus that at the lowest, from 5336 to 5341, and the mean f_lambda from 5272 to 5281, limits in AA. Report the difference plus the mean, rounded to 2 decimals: 2.42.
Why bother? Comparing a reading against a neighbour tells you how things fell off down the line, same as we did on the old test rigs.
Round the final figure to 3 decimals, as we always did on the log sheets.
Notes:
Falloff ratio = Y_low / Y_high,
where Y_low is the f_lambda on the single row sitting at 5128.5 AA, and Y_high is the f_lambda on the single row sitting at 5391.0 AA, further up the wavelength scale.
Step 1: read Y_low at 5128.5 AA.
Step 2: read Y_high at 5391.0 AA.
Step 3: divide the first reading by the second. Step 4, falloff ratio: 0.957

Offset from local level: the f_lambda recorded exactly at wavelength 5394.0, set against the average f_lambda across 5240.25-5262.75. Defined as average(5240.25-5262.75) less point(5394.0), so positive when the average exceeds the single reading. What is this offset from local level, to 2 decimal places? -0.61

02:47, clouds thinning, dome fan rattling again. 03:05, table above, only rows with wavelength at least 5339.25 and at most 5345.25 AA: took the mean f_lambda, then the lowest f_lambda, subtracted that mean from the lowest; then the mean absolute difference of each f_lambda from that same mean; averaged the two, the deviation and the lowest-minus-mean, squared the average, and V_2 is 0.0127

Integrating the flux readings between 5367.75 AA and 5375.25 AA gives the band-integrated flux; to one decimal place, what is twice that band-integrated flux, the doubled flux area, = 41.5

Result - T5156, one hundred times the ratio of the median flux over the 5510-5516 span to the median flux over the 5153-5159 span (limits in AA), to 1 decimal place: 95.9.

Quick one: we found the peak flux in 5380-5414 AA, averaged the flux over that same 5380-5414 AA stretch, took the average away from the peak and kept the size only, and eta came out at 0.69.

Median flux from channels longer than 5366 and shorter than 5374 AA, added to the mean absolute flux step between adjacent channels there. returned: 3.09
